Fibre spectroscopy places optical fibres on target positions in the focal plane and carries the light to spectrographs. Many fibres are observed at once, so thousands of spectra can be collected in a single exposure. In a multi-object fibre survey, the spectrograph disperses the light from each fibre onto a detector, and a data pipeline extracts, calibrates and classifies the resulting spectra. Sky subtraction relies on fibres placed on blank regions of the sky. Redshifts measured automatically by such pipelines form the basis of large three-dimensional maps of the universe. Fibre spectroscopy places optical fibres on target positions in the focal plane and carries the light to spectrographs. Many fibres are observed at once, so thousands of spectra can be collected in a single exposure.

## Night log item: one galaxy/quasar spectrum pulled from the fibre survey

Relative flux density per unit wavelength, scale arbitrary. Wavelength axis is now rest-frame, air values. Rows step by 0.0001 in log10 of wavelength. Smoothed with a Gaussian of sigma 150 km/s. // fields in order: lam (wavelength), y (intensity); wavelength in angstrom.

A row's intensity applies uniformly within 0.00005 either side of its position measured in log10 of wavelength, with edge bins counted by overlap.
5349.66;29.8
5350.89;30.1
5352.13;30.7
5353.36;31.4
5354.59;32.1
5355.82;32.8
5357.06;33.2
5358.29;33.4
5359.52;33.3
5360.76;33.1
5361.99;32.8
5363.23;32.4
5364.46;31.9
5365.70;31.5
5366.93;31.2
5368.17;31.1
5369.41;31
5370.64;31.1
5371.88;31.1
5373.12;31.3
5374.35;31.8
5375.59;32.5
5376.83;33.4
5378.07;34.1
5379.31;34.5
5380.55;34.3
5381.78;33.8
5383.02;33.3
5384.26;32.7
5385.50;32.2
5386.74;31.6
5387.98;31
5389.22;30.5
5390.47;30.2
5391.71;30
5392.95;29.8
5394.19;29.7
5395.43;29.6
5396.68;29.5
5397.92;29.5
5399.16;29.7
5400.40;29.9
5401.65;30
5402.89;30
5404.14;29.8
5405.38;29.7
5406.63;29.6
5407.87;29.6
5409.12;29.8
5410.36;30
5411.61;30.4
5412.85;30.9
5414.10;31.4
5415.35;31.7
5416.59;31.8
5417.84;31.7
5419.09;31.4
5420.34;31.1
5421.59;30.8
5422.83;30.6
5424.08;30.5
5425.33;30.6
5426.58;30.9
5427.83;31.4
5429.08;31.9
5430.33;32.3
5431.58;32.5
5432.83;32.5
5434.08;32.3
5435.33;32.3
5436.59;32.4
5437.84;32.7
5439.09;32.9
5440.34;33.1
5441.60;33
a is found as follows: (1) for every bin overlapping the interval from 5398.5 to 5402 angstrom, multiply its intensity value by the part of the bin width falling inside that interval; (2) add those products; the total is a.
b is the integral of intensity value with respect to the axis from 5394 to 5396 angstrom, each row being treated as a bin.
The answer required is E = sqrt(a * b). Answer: 79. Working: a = 104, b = 59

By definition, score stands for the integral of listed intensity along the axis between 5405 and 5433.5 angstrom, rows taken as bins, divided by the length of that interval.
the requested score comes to 31.0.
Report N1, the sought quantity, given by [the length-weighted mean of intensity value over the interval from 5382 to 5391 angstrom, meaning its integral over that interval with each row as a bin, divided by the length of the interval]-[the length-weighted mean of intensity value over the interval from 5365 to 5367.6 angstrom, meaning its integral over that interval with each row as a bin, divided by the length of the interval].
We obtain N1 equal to 0.4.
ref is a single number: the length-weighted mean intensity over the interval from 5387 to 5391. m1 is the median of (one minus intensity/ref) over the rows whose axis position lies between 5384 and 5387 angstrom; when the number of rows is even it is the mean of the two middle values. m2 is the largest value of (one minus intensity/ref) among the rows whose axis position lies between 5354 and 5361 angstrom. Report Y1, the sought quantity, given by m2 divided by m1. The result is 0.9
